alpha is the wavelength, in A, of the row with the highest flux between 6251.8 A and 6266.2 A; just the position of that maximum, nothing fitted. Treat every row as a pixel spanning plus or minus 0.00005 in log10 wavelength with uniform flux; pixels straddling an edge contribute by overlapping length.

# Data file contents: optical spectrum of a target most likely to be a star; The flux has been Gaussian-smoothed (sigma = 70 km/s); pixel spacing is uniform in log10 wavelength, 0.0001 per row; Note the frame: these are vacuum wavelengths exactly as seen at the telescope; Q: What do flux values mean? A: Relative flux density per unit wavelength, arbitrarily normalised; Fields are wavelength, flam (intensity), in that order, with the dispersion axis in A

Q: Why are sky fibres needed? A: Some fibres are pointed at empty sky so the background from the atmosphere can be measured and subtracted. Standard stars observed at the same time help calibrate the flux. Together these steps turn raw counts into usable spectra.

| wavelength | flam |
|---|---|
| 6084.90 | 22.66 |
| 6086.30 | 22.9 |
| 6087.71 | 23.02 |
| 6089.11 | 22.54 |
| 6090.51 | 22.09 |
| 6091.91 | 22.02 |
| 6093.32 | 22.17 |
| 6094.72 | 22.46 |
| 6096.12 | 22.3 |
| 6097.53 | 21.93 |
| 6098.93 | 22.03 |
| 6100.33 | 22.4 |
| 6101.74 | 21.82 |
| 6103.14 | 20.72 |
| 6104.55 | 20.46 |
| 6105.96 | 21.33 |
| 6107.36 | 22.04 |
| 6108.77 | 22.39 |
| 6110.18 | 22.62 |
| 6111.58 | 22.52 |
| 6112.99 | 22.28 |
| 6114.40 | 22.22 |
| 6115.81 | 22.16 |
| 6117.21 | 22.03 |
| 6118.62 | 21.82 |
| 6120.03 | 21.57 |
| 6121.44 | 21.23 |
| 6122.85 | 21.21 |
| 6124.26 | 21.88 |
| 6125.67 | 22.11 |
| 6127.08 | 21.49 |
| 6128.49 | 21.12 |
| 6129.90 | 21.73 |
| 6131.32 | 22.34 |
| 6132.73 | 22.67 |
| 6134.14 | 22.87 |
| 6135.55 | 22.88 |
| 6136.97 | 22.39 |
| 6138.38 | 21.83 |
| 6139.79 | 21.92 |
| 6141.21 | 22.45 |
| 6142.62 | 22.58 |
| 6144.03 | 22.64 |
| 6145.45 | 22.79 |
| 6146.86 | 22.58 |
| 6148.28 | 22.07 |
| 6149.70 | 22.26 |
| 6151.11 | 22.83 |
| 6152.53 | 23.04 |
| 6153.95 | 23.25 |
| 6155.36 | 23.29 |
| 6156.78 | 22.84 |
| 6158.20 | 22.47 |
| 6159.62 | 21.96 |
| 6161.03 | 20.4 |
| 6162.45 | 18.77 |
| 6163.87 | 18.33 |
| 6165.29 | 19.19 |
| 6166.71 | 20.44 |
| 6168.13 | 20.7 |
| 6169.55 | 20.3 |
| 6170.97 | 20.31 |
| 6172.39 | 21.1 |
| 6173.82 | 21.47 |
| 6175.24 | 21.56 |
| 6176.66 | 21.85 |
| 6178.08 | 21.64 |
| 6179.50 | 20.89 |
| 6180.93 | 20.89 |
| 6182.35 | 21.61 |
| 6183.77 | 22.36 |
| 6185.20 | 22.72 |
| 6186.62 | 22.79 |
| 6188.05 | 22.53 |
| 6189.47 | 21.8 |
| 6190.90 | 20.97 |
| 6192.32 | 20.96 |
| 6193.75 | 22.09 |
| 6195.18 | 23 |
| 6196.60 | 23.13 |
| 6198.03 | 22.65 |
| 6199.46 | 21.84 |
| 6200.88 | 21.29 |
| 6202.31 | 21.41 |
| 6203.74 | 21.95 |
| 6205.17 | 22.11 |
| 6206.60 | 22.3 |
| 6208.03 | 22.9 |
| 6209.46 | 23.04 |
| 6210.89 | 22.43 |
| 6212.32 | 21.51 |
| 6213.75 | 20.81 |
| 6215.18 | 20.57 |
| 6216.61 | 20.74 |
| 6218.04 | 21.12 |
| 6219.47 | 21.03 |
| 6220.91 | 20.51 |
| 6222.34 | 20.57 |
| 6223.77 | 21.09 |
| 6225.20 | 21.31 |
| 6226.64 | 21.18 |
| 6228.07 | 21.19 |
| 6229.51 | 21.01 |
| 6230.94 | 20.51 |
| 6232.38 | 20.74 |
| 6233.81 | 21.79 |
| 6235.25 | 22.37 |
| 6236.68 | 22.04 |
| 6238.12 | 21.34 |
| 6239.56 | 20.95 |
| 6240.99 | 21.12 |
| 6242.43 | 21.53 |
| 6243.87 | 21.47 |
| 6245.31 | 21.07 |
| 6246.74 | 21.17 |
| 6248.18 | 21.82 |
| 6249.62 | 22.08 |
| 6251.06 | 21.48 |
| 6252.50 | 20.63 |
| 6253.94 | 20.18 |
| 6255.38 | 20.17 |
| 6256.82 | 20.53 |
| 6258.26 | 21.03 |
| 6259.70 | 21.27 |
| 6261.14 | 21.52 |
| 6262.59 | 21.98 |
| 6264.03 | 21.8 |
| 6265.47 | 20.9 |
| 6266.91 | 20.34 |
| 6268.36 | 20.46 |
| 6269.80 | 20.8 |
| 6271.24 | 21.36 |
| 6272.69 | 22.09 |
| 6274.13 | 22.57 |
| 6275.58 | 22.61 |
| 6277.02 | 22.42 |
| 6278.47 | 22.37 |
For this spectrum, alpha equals 6262.59 A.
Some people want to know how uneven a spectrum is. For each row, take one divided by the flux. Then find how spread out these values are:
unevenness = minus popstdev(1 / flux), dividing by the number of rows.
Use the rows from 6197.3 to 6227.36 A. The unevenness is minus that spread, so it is -0.0016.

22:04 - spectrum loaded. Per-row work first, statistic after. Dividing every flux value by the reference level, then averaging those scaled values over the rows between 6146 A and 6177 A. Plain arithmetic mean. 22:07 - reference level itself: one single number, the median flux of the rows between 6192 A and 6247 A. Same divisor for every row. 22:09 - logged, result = 1.005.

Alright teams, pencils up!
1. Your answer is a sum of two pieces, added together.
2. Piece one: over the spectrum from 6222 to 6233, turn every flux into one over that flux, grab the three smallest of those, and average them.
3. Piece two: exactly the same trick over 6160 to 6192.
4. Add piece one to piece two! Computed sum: 0.0912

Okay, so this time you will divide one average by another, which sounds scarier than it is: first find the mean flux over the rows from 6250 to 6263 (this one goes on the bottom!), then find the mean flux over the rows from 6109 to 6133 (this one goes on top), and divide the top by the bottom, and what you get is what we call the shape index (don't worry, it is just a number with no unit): 1.05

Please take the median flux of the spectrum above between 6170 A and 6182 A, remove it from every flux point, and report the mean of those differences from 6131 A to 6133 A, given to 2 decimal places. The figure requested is 1.22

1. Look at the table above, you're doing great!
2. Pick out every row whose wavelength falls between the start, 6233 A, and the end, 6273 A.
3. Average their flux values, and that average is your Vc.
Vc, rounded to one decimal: 21.3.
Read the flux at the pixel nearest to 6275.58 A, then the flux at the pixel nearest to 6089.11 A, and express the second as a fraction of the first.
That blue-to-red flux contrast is 1.00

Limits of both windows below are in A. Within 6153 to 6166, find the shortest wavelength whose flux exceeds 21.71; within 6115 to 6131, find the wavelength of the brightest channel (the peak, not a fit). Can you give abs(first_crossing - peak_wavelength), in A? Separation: 38.1 A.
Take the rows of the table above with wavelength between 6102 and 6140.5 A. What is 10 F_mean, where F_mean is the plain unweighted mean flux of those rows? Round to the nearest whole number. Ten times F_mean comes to 219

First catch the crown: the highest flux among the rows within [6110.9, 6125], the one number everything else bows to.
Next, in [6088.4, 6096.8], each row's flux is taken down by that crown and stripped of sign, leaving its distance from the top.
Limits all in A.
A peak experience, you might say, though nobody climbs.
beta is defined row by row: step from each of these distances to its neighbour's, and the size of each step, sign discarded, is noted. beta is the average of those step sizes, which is 0.22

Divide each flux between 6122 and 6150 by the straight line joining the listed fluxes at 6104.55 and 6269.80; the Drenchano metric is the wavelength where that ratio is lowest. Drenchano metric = 6128.49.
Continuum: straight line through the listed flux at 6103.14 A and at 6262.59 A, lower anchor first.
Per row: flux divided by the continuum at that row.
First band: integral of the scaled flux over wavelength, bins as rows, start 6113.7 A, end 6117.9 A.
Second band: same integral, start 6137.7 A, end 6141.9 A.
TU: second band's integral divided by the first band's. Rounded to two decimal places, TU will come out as 0.99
